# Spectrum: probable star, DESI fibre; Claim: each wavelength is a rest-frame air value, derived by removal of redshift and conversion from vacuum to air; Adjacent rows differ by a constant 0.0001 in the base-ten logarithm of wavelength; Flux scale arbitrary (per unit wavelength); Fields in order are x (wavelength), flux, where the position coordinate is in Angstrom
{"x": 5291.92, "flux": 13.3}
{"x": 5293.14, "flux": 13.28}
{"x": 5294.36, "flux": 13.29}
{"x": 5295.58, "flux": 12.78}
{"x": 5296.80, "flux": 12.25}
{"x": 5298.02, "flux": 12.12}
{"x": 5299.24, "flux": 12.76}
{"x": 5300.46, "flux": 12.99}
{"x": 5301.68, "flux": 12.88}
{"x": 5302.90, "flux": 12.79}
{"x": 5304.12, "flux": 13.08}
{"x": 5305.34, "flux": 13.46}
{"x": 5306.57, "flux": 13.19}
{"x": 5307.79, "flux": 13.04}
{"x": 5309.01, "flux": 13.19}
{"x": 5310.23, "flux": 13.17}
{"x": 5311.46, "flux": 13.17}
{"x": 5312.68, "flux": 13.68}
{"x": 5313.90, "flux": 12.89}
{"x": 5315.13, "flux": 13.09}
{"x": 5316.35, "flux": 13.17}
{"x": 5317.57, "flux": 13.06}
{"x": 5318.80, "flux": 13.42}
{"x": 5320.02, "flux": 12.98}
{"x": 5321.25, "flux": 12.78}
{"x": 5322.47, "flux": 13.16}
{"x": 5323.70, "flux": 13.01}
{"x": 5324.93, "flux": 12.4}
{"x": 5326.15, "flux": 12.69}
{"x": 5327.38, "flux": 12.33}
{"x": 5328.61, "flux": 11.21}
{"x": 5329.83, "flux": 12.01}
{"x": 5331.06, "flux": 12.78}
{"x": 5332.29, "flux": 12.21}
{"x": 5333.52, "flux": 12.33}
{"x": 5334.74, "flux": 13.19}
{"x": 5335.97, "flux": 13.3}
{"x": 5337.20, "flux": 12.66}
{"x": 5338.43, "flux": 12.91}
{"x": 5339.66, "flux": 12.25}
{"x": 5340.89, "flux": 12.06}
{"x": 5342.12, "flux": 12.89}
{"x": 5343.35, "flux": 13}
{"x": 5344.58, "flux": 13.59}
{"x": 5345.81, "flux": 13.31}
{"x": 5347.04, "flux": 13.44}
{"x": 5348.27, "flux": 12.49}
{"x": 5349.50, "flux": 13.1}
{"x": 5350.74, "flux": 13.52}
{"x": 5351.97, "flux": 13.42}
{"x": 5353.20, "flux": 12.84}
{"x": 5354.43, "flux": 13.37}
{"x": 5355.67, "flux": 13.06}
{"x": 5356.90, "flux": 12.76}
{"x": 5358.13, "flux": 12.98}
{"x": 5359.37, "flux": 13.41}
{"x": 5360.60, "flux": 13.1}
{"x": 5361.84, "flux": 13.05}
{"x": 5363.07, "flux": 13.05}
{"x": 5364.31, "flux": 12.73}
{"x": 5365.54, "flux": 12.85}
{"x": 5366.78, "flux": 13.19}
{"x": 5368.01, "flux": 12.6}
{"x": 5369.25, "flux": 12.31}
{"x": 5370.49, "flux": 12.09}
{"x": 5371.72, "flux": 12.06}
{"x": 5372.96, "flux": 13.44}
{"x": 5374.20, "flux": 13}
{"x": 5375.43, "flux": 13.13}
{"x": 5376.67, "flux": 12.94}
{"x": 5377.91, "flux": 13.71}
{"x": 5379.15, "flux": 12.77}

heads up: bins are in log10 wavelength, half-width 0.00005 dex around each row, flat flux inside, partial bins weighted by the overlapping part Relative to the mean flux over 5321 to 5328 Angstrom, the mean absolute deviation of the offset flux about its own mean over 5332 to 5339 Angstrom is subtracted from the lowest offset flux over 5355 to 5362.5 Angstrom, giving -0.33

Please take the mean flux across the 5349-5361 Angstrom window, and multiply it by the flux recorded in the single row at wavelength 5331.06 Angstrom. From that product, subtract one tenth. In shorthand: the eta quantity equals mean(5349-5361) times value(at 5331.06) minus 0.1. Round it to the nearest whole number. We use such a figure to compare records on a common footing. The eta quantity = 168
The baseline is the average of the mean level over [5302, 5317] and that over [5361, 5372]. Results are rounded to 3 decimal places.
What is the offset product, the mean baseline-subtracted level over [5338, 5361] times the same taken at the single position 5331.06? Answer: -0.015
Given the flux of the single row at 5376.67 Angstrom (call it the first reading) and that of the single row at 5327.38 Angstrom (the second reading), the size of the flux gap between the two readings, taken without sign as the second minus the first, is 0.6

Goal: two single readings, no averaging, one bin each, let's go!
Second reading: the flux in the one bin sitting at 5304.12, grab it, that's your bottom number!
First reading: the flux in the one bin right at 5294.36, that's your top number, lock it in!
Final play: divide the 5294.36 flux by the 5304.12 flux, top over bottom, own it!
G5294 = 1.02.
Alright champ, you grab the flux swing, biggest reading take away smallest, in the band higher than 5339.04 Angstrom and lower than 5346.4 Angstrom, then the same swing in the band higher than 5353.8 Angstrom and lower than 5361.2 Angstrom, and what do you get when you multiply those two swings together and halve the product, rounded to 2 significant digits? 0.50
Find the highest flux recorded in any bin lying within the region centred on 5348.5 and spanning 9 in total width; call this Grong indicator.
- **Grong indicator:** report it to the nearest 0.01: 13.59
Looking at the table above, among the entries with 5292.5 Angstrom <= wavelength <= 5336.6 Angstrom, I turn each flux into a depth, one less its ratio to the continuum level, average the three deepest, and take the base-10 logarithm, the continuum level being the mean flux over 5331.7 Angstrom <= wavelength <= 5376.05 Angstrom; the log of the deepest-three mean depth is -1.1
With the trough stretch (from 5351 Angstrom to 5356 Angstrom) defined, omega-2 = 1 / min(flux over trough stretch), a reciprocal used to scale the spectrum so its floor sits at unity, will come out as 0.078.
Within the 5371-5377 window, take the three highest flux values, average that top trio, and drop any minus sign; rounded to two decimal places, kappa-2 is 13.19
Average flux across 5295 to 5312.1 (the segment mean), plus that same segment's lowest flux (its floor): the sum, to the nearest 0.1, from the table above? 25.0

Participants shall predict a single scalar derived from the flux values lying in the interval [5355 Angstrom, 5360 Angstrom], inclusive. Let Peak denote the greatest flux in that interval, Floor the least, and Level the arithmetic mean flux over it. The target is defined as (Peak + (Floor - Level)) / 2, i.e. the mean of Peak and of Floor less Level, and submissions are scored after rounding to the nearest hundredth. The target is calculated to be 6.56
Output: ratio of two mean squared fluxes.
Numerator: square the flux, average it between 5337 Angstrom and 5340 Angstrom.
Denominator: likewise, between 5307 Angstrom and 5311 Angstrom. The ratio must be 0.92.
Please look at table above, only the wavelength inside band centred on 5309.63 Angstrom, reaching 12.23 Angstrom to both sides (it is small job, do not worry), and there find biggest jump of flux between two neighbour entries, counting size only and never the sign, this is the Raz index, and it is 0.8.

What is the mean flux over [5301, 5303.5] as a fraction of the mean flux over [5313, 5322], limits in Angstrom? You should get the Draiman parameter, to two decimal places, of 0.98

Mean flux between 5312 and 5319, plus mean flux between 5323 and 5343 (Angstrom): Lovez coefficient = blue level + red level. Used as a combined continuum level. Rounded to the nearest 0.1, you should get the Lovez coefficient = 25.7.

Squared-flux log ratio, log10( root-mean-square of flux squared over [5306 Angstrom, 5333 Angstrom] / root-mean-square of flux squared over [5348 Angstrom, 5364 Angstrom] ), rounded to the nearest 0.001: -0.015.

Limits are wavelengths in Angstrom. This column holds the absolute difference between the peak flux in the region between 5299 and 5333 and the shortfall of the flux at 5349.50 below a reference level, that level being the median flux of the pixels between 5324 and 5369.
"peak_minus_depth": 13.9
